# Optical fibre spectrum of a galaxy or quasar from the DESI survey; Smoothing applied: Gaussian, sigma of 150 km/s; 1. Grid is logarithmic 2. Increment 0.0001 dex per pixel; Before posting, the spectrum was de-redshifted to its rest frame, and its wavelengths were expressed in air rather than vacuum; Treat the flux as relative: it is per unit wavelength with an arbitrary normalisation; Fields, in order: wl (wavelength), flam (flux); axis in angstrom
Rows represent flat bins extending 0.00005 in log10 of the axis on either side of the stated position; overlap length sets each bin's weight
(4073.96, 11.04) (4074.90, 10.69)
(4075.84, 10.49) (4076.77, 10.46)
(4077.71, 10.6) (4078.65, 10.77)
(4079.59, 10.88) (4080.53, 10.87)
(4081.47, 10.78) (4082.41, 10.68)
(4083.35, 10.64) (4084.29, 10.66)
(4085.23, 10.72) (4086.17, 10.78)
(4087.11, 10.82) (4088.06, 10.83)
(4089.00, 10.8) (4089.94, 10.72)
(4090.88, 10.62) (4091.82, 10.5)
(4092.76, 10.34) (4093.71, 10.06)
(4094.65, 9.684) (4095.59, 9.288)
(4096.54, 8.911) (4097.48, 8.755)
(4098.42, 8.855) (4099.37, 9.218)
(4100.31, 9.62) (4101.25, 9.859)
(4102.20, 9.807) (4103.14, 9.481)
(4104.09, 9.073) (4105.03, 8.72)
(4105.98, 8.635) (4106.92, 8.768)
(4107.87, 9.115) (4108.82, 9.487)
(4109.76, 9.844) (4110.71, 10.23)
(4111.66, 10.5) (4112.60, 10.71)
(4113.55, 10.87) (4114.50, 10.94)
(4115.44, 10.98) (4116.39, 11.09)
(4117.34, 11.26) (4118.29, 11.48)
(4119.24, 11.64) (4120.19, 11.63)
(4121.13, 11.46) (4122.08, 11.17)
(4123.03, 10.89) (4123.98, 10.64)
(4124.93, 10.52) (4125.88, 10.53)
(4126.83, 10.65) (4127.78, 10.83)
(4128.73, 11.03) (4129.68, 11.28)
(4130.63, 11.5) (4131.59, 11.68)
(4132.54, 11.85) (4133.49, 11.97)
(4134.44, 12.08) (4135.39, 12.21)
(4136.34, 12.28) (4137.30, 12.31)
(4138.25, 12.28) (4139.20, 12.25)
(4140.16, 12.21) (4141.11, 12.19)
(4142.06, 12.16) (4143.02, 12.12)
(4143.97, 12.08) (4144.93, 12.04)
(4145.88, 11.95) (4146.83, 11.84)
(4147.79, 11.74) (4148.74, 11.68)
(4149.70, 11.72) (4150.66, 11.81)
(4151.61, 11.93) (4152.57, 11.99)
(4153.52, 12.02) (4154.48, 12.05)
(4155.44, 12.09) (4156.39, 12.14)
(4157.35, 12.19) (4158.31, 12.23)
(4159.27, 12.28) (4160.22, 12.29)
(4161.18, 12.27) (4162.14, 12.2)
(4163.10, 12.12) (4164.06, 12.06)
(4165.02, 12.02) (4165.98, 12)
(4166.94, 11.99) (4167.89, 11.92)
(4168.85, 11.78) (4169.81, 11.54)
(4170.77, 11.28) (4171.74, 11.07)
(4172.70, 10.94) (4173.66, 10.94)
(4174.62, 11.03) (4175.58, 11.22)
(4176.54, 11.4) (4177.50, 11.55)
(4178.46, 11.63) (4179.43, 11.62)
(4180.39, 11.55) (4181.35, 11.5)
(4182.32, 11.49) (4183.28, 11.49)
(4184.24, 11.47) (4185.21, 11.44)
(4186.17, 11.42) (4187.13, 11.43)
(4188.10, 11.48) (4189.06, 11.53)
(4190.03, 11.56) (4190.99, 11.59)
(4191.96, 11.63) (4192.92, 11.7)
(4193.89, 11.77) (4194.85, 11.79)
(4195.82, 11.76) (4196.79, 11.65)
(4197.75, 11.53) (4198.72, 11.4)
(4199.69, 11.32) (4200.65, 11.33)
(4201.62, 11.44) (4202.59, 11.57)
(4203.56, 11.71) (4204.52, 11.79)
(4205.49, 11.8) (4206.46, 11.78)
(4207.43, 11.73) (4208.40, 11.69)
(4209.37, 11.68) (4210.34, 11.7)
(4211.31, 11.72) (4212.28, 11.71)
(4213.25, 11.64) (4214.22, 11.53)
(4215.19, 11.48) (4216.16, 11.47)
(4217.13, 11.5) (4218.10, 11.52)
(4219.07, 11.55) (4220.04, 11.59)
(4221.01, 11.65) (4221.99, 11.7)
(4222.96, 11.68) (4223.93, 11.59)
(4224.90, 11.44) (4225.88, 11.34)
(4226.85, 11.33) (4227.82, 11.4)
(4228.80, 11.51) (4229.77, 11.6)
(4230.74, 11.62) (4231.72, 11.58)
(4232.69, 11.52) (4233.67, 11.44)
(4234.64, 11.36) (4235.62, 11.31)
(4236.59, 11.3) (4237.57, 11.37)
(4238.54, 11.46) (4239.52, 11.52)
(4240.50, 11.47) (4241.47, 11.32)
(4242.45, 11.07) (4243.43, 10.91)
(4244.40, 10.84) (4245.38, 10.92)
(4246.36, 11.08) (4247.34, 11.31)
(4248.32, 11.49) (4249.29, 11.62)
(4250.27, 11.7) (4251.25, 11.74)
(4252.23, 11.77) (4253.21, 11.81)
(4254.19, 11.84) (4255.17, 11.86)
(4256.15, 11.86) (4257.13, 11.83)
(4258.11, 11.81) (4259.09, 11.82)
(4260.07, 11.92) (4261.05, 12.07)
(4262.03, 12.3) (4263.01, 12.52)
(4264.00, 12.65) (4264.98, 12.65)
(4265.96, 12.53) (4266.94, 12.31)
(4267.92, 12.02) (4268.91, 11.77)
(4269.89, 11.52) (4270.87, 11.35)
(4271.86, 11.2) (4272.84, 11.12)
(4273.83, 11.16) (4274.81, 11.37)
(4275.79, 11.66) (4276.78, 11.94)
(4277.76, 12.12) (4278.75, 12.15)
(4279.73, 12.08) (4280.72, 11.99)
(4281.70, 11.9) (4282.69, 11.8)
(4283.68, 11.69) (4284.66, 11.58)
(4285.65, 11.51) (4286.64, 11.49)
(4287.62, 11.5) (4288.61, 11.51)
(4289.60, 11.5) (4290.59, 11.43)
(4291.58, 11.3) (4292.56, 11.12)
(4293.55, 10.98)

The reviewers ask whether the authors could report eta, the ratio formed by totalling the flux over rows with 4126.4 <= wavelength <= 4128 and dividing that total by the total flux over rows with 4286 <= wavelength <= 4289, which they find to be 0.62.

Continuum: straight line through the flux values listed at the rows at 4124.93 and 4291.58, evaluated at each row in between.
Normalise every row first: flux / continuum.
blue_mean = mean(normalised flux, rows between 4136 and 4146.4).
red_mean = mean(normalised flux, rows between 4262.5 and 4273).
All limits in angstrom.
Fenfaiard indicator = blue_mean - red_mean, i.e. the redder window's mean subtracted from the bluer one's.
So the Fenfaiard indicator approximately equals 0.08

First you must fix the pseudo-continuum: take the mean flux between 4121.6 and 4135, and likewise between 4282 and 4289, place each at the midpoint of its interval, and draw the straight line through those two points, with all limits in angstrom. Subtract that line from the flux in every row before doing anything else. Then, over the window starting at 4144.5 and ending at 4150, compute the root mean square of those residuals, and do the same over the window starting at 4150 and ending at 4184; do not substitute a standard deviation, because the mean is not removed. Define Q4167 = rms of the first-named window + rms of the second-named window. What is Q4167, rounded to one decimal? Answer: 1.2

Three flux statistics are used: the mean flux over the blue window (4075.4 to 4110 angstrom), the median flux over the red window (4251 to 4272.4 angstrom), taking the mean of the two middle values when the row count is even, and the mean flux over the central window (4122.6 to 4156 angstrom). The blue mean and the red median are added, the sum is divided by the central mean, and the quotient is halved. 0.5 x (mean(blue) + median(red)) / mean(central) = 0.93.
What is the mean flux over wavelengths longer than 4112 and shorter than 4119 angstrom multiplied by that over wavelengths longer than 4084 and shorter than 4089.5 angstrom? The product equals 119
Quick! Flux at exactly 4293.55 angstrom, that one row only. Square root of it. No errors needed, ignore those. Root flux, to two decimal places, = 3.31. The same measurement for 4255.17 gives 3.44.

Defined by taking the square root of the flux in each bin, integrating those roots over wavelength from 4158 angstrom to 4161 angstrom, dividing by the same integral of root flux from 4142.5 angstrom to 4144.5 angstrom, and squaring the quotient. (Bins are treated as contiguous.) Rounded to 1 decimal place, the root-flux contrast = 2.3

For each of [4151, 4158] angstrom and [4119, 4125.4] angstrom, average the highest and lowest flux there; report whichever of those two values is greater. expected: 12.06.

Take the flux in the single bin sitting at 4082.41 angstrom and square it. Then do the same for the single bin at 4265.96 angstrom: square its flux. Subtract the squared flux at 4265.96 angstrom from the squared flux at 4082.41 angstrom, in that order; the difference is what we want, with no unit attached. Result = -43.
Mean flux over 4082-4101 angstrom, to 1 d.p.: 10.1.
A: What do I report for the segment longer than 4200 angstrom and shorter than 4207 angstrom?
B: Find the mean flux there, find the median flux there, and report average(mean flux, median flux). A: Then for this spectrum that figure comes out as 11.7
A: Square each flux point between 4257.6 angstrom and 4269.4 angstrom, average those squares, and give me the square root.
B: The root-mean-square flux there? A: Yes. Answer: 12.2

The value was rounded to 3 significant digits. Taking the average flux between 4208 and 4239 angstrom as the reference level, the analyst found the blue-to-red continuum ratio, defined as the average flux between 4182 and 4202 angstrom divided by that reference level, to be 1.00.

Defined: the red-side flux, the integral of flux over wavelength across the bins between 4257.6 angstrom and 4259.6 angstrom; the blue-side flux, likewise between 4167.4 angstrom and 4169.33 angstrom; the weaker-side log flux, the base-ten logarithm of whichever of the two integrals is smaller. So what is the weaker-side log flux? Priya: 1.36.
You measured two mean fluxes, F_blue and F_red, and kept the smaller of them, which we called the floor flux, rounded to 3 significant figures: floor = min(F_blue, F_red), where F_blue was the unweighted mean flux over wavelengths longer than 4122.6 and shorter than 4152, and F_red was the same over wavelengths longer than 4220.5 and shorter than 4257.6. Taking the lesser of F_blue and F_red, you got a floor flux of 11.5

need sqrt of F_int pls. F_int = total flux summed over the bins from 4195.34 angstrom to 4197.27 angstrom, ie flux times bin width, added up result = 4.8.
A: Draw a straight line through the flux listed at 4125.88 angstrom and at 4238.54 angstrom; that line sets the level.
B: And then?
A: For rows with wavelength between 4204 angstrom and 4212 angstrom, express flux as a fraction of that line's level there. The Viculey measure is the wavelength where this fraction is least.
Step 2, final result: 4209.37 angstrom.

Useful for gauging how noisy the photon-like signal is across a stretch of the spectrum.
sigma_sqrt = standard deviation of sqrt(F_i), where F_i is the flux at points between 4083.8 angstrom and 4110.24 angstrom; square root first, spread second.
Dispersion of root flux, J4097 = 0.12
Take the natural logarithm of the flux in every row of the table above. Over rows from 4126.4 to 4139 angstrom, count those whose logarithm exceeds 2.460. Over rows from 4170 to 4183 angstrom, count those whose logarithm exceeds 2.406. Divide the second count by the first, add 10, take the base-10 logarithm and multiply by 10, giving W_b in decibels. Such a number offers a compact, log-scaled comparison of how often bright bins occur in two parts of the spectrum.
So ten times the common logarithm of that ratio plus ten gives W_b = 10.5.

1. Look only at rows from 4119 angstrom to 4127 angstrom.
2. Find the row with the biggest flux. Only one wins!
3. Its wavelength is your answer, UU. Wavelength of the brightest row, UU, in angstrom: 4119.24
